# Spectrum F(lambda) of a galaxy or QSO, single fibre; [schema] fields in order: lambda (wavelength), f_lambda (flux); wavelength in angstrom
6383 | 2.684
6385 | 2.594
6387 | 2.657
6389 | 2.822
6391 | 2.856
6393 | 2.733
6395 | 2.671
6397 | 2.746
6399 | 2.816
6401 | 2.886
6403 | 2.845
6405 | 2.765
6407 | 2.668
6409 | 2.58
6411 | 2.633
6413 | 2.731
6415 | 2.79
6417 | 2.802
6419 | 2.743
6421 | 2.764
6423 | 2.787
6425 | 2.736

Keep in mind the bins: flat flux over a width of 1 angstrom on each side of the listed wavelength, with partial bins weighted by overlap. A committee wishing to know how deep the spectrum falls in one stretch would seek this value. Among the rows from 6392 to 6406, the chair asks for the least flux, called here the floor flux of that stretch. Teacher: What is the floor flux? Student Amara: 2.671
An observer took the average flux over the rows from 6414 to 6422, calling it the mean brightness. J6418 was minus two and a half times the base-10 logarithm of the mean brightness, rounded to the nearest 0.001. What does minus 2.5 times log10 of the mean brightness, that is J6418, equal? -1.108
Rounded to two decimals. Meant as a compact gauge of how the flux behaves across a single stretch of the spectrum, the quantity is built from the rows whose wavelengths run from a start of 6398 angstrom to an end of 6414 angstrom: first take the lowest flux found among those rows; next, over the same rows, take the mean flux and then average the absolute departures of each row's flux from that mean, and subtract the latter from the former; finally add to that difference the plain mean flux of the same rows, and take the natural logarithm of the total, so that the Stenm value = 1.65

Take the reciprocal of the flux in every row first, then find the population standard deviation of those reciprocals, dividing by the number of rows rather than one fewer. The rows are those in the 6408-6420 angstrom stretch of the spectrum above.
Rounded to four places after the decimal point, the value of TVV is 0.0112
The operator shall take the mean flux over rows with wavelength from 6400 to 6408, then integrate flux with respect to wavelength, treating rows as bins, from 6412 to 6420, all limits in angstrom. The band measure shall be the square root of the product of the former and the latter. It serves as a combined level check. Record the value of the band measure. 7.9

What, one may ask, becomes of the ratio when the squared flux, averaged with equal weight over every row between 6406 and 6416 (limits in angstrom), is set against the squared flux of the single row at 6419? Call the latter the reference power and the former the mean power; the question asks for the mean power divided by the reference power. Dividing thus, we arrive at 0.96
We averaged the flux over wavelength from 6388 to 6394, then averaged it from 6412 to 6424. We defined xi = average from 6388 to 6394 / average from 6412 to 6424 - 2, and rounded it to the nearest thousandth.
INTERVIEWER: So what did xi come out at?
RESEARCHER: -0.988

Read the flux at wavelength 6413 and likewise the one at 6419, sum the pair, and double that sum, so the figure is 10.95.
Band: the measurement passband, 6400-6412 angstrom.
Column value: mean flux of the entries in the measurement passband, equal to 2.73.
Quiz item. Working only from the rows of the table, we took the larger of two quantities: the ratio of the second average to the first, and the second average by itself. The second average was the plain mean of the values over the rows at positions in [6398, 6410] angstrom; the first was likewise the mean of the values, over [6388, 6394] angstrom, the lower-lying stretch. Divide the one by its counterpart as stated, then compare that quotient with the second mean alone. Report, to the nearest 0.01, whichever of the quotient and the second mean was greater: 2.76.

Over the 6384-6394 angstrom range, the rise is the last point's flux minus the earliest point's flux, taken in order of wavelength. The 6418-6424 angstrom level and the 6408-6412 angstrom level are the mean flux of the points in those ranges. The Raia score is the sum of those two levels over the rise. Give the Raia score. 38.6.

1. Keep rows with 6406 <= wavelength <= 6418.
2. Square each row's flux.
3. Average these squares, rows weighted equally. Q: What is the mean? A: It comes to 7.30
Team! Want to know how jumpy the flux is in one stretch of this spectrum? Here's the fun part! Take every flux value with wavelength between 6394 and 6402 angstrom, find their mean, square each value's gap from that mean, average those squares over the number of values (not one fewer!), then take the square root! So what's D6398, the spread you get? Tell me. 0.080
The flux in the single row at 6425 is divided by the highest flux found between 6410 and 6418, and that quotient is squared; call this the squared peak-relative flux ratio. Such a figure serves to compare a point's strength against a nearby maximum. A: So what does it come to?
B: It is 0.953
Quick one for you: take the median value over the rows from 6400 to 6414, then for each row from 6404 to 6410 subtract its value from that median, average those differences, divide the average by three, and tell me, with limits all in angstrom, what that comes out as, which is 0.02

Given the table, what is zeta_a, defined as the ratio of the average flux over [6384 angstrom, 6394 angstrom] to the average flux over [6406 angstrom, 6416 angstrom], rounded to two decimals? 1.02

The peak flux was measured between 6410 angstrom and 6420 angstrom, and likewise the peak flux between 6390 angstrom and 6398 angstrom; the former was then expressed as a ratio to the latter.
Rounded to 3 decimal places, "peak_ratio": 0.981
